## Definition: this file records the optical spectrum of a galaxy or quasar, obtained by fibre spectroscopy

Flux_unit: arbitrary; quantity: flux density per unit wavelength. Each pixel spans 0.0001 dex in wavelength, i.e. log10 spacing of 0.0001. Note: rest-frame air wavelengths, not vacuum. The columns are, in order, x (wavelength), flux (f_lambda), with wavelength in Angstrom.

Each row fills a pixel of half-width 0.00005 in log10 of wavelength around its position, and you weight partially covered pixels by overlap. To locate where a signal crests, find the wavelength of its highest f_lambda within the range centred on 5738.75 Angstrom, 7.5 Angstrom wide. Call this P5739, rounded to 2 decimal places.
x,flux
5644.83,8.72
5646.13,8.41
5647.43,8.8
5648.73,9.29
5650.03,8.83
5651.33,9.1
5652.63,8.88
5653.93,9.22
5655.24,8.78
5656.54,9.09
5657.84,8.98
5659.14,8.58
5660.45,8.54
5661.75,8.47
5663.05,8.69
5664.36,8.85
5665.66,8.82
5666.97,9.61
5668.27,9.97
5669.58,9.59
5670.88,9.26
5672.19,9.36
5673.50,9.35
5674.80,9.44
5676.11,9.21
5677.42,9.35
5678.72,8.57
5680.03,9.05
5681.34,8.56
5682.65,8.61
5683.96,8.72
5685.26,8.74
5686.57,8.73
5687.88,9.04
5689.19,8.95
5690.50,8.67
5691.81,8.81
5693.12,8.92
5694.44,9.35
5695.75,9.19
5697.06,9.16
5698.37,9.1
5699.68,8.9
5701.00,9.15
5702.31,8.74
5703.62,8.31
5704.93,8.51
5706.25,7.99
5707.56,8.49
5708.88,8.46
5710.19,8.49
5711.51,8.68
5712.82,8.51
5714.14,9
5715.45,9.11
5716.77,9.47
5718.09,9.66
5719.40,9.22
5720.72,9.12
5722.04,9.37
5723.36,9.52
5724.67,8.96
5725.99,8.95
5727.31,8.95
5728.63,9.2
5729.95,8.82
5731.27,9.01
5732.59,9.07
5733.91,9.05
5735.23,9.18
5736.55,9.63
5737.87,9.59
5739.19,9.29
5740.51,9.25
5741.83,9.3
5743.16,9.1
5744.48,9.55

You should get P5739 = 5736.55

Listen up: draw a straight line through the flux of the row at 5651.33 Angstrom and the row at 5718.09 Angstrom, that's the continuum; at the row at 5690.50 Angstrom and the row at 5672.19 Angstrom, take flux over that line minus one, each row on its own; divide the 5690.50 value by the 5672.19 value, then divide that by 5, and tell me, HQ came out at -1.8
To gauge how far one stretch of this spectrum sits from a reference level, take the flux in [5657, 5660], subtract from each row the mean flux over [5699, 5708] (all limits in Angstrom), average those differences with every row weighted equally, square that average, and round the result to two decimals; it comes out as 0.04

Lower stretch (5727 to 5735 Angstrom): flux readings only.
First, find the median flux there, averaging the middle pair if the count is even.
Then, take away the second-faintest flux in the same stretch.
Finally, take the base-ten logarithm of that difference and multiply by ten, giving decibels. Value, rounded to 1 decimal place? -11.0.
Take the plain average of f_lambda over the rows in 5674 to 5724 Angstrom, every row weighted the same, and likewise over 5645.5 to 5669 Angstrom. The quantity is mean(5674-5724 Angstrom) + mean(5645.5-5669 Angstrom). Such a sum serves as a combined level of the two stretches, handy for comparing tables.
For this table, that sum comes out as 17.86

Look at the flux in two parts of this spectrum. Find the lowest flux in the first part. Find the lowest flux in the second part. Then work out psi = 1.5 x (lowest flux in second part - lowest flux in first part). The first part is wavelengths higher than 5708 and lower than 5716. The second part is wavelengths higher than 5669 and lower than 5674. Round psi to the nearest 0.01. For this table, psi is 1.20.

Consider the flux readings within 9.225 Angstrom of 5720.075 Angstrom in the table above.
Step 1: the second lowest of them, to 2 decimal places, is 8.68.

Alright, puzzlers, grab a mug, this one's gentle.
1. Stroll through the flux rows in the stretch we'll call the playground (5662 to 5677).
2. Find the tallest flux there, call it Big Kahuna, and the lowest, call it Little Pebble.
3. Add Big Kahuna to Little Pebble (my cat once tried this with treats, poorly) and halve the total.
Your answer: 9.33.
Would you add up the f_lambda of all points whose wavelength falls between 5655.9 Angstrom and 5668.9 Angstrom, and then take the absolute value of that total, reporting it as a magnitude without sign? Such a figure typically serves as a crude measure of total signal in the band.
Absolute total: 89.6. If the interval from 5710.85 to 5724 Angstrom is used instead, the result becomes 91.7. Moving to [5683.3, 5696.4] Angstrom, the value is 89.1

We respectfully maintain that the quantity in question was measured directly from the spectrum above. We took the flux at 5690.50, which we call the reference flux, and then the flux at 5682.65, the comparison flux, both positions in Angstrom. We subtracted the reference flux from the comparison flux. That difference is -0.06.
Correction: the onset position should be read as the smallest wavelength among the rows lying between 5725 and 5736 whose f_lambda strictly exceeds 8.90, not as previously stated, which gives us 5725.99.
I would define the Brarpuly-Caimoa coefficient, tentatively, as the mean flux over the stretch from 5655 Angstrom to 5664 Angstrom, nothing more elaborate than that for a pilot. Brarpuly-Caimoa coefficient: 8.7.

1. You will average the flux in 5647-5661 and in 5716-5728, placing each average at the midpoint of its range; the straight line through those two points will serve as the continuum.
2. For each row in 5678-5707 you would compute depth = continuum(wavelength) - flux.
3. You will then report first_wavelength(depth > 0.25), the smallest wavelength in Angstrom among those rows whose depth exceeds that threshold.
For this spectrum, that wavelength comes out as 5678.72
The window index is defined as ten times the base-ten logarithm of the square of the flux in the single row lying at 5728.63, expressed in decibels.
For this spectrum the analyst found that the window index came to 19.3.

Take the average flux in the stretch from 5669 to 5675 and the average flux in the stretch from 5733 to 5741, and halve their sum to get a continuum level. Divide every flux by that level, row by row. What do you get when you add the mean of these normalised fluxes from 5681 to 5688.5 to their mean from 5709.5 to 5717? 1.88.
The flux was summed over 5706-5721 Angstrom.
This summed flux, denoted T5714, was 106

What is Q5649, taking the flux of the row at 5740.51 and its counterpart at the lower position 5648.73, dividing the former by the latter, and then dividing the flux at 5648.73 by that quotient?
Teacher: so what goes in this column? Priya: 9.3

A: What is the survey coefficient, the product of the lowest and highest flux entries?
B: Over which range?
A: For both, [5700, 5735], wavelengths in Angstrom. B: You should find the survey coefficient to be 77.2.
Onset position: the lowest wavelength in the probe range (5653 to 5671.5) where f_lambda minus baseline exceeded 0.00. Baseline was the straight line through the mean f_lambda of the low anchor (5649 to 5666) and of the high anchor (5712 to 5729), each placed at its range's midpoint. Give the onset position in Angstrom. 5653.93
